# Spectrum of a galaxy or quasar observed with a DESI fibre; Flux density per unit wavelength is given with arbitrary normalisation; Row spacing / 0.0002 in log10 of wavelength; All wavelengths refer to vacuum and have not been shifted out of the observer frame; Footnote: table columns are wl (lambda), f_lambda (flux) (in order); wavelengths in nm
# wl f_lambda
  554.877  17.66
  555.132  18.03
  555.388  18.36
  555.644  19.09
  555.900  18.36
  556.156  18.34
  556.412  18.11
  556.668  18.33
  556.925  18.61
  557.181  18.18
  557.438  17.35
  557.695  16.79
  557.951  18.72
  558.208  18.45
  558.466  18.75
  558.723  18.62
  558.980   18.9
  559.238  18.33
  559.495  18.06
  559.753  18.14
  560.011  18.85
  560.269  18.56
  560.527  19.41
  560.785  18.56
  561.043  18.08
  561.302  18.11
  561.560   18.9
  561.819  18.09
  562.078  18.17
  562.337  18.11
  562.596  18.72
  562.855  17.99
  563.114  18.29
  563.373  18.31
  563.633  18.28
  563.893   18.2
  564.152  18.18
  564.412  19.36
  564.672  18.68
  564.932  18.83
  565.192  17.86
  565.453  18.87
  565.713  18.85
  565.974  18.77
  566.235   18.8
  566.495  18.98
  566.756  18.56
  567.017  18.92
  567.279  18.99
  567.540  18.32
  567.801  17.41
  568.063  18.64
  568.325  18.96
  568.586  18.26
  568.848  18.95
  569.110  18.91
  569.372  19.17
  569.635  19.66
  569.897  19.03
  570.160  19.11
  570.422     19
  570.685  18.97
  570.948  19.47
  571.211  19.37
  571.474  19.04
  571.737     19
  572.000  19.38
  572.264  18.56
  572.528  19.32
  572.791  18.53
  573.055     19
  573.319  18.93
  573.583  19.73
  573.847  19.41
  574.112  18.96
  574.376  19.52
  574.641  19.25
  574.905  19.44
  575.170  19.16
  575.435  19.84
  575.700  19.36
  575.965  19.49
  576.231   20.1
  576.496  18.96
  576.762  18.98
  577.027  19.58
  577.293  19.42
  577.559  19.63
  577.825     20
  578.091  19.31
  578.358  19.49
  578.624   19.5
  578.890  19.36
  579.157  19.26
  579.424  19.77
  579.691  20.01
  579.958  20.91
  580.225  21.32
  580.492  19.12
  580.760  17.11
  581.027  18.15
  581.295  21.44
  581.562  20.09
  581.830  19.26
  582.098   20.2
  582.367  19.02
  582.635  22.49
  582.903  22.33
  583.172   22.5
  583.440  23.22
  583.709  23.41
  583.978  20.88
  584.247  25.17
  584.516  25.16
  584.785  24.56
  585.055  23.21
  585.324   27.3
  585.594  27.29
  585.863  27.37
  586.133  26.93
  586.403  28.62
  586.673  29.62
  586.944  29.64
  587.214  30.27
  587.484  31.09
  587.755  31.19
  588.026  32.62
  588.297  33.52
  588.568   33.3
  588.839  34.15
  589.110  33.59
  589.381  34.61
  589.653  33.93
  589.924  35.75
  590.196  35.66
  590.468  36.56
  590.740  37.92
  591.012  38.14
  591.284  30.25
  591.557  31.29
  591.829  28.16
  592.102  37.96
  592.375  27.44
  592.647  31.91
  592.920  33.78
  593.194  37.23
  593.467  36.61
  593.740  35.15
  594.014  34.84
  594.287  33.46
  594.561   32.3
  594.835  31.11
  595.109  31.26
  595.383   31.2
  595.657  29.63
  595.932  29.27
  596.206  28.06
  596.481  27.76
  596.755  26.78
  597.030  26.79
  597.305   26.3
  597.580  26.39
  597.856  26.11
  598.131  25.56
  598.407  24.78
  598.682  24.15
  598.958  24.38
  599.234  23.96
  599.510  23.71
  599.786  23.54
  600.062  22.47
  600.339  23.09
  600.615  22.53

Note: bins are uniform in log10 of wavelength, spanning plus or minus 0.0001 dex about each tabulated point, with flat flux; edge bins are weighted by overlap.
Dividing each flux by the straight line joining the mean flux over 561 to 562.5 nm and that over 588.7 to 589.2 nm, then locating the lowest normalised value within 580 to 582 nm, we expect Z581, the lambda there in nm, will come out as 580.760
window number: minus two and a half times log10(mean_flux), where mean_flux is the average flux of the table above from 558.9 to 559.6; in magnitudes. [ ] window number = -3.16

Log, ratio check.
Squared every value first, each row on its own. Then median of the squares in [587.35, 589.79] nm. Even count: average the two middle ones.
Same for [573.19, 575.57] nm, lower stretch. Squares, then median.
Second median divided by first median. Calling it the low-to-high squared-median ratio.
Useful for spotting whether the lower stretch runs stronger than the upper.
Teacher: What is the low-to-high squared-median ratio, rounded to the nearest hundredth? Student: 0.34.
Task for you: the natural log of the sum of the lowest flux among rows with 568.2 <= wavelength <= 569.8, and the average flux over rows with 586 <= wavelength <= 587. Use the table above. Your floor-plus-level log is 3.85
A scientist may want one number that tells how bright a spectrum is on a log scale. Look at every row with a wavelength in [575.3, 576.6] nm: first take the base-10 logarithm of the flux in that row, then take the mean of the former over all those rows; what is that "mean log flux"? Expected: 1.29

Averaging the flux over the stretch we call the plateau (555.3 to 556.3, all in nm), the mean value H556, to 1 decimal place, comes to 18.5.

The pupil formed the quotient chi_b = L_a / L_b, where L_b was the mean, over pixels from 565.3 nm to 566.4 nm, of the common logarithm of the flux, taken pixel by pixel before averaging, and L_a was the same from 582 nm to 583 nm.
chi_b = 1.04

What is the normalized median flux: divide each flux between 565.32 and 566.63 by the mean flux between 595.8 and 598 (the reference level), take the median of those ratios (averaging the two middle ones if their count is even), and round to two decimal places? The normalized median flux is 0.69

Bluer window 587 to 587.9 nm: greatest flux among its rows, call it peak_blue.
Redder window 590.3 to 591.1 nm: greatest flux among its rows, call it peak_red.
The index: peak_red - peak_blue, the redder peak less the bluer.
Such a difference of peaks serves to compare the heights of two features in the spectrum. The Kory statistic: 7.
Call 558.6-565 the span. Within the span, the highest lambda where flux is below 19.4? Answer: 564.932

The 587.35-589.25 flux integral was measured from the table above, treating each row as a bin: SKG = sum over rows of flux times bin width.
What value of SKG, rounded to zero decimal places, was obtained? 62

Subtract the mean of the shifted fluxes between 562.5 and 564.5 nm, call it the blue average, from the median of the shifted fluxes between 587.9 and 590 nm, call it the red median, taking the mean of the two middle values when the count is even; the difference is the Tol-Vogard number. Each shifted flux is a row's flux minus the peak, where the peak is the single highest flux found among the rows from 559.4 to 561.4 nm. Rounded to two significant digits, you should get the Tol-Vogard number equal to 15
